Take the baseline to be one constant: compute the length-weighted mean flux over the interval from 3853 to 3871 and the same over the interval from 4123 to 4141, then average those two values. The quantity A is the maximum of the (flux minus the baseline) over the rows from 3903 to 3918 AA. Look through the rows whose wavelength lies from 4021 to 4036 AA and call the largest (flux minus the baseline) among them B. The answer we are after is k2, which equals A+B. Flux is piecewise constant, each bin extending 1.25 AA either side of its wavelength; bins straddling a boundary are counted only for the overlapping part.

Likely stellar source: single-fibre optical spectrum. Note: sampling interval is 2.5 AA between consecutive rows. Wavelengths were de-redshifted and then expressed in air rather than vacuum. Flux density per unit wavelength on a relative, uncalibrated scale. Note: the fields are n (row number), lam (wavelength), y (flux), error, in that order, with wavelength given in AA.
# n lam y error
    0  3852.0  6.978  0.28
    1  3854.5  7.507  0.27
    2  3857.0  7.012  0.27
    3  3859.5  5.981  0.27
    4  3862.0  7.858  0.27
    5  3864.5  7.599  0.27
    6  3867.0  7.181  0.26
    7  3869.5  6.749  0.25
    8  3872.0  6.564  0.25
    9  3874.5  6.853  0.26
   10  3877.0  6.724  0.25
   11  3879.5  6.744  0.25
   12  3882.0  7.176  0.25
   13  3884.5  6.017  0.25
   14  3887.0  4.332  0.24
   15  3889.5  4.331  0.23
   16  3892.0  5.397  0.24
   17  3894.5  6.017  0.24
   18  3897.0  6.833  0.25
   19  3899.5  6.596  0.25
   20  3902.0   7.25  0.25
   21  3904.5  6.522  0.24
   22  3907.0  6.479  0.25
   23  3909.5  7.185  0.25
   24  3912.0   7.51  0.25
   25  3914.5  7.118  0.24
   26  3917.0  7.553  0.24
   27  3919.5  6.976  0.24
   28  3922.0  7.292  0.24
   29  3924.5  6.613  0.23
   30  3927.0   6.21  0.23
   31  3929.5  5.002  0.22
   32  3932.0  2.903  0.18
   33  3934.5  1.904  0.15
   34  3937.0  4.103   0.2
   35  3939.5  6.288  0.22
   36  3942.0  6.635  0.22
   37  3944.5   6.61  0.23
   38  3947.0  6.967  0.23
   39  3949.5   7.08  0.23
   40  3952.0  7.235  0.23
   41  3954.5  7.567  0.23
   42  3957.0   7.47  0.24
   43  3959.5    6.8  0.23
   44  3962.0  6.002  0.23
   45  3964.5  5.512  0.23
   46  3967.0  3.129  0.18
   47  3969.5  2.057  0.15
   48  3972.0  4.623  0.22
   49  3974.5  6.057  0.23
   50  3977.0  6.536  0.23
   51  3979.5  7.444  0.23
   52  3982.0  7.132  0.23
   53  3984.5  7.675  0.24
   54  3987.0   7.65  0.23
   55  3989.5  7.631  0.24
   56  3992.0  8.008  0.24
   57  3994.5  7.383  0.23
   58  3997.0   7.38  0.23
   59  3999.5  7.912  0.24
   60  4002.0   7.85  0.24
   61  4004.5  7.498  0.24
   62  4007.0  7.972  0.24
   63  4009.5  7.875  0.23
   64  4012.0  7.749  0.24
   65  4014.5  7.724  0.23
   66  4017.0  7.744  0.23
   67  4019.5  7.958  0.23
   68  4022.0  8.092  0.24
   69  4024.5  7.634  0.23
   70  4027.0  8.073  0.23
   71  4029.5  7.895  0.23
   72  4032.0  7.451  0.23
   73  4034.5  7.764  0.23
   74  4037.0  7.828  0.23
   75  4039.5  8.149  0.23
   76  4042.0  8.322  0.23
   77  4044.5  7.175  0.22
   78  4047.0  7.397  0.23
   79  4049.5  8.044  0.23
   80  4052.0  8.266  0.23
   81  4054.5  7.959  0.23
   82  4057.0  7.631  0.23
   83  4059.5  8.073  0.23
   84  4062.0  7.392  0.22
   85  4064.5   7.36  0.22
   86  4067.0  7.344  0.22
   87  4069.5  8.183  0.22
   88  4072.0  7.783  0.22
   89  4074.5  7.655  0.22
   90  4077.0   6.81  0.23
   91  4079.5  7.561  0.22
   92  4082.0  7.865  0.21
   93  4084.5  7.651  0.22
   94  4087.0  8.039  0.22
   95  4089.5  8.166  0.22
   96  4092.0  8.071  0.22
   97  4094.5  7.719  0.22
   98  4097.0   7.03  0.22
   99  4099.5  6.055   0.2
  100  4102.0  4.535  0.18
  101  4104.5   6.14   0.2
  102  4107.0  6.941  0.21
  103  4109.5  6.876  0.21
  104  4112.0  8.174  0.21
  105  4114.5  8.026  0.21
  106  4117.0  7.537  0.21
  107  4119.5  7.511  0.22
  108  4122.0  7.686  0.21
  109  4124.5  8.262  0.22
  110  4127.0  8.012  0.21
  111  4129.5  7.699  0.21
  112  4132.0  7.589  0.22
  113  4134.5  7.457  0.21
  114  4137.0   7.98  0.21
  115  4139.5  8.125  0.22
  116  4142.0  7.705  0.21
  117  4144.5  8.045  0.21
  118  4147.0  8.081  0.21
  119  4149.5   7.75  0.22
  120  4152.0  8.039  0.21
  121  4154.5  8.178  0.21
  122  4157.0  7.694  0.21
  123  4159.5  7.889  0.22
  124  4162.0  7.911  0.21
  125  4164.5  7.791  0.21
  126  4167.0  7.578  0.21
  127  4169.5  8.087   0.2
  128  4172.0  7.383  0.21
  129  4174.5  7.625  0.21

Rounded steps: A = 0.06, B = 0.6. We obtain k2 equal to 0.7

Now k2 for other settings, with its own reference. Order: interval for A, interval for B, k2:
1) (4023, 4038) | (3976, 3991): 0.8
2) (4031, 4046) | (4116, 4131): 1.6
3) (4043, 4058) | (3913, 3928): 0.8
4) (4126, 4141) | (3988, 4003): 1.1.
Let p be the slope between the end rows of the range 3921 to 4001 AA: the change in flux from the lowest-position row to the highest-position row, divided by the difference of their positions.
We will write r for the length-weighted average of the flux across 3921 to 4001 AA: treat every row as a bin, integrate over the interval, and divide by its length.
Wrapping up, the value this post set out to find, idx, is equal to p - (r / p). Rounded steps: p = 0.008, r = 6.21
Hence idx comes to -777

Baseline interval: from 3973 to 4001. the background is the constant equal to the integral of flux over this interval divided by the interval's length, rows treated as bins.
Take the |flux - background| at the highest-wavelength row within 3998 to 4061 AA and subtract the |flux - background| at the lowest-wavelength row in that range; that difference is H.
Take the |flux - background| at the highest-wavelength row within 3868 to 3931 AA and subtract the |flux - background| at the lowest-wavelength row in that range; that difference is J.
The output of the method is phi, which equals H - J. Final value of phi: -1.6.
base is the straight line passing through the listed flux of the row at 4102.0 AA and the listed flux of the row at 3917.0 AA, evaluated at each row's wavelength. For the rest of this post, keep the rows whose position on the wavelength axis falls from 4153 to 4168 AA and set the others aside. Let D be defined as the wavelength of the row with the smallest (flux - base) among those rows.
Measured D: 4157.0 AA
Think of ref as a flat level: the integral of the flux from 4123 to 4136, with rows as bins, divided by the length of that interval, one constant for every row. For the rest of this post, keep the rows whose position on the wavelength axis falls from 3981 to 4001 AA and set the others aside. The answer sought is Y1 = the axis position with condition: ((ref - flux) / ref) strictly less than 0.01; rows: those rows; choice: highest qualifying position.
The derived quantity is 3999.5 AA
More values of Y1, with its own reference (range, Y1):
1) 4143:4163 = 4162.0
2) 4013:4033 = 4029.5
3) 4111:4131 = 4127.0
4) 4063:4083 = 4082.0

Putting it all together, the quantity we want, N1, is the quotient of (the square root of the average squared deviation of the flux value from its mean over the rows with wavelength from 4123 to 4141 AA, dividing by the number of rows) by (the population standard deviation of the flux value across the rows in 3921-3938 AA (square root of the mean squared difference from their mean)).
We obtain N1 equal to 0.1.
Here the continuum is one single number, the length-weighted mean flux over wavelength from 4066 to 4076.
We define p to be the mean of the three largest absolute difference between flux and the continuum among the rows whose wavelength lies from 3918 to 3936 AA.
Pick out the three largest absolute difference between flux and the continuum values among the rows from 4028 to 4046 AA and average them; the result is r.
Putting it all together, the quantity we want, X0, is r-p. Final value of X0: -3.9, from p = 4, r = 0.52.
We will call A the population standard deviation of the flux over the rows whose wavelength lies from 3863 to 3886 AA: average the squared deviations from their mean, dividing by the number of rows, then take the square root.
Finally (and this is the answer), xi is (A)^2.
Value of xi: 0.2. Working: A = 0.42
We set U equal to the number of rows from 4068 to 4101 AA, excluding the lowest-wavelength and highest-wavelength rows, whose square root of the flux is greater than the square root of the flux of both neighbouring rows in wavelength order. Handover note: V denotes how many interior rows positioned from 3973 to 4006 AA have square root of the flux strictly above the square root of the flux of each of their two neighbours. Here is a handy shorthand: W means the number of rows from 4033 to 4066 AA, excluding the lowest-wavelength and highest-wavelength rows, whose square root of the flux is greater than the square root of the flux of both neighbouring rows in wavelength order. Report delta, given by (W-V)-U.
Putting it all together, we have -3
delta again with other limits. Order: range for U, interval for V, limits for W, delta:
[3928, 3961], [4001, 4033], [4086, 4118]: -2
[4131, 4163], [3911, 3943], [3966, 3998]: -2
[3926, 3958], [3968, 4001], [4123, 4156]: -3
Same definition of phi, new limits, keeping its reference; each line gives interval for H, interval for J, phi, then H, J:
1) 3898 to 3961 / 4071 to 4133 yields 0.0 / -0.2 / -0.2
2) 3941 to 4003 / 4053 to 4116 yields -0.2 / -0.2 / 0.1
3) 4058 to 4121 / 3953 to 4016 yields -0.7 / -0.6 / 0.2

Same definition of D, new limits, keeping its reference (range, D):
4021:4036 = 4032.0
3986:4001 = 3994.5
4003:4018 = 4004.5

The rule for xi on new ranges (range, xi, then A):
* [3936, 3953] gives 1.0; 0.99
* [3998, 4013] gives 0.0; 0.15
